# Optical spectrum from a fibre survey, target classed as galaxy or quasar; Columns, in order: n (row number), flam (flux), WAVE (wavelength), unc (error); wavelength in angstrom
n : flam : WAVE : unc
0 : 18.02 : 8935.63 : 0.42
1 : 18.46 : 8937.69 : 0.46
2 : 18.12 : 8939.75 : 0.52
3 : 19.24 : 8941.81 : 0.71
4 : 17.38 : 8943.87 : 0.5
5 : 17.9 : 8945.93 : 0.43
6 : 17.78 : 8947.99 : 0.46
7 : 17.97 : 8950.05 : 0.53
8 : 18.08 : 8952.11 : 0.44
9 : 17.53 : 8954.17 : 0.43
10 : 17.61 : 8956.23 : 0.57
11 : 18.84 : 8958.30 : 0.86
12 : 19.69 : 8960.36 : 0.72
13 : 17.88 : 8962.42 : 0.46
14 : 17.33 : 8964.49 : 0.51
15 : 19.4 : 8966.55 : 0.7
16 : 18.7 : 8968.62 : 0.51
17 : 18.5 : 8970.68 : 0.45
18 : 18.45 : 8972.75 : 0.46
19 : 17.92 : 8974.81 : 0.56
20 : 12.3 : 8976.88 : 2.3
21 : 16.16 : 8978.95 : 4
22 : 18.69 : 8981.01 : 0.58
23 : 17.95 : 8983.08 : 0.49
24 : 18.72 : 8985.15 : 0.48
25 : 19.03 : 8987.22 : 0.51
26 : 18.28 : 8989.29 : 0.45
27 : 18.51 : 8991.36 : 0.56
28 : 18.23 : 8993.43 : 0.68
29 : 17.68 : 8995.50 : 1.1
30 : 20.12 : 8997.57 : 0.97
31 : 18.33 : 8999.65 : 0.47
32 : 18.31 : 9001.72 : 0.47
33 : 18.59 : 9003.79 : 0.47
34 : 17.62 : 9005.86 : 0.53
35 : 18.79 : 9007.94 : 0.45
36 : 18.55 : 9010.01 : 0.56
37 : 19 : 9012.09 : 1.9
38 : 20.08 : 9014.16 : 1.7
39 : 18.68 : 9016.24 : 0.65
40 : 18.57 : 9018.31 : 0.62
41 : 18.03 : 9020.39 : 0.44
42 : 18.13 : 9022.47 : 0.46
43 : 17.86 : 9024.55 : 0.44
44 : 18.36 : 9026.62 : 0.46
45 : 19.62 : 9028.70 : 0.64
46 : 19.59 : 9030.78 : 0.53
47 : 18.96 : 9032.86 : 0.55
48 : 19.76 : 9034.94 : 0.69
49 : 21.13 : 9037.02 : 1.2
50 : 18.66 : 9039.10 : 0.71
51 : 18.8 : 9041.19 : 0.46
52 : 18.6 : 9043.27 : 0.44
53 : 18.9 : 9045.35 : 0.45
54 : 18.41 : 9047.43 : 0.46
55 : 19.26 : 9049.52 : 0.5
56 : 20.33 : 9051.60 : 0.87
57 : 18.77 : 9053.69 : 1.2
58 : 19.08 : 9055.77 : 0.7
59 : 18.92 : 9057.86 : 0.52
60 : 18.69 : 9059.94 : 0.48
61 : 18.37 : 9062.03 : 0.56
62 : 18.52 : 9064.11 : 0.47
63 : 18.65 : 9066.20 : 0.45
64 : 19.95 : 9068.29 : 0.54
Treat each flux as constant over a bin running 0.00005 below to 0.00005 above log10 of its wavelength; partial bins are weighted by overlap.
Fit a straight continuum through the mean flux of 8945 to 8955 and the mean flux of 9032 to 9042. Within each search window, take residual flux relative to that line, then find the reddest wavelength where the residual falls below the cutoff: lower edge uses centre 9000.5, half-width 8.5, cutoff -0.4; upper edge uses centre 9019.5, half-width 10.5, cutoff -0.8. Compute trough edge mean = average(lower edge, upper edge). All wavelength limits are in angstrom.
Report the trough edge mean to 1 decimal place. 9016.2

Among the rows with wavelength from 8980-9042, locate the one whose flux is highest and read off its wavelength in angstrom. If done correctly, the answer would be 9037.02 angstrom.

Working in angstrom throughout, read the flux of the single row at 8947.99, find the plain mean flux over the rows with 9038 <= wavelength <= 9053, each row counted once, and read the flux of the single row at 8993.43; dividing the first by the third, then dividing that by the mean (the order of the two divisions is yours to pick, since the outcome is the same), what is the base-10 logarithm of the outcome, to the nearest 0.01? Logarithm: -1.29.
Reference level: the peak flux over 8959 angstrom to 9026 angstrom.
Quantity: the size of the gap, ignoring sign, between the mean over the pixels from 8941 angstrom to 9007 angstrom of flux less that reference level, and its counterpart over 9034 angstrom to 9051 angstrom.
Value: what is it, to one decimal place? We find 1.1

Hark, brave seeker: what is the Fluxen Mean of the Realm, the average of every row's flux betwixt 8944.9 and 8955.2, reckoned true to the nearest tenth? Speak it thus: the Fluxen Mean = 17.9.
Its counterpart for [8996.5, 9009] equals 18.6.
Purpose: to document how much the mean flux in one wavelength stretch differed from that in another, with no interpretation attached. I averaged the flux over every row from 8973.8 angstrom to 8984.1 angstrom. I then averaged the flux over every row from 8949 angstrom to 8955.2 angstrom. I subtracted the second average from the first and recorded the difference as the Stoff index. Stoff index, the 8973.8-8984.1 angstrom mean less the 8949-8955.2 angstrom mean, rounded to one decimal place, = -1.3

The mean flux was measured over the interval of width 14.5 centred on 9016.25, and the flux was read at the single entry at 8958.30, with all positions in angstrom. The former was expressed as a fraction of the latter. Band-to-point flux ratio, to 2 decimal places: 0.99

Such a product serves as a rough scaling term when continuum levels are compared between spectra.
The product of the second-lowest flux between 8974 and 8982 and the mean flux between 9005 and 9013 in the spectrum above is 299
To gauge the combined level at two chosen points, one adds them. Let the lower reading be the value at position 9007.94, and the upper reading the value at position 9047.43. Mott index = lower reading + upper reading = 37.2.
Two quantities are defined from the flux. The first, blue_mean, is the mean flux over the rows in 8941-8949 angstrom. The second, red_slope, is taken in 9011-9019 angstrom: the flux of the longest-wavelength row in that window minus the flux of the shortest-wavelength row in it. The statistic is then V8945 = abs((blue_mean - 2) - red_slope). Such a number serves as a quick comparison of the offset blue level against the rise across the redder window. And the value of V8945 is 16.5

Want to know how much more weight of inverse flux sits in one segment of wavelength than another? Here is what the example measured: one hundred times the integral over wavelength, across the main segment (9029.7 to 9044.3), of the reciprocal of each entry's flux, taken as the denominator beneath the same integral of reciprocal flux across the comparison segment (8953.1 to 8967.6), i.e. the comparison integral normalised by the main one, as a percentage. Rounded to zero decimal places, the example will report 105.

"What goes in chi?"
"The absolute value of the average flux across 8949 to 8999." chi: 18.1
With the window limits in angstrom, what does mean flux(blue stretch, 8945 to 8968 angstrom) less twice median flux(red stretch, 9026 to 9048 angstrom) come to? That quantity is -19.6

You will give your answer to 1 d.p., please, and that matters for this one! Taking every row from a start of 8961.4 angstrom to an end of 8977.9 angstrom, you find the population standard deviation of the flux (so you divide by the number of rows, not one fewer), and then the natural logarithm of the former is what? 0.7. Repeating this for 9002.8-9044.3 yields -0.2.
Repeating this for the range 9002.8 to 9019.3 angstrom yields -0.5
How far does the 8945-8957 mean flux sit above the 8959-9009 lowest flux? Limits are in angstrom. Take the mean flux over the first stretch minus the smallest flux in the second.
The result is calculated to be 5.5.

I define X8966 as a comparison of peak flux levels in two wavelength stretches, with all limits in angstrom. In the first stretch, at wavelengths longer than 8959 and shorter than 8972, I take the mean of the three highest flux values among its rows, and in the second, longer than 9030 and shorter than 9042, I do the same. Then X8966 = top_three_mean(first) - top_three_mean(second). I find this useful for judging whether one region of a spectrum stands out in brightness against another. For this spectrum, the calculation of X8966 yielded -0.9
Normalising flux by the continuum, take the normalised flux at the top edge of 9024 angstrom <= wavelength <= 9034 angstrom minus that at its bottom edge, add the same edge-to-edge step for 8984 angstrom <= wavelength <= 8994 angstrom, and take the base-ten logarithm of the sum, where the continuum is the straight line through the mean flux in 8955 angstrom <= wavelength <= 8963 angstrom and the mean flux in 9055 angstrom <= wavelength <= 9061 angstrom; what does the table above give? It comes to -1.54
